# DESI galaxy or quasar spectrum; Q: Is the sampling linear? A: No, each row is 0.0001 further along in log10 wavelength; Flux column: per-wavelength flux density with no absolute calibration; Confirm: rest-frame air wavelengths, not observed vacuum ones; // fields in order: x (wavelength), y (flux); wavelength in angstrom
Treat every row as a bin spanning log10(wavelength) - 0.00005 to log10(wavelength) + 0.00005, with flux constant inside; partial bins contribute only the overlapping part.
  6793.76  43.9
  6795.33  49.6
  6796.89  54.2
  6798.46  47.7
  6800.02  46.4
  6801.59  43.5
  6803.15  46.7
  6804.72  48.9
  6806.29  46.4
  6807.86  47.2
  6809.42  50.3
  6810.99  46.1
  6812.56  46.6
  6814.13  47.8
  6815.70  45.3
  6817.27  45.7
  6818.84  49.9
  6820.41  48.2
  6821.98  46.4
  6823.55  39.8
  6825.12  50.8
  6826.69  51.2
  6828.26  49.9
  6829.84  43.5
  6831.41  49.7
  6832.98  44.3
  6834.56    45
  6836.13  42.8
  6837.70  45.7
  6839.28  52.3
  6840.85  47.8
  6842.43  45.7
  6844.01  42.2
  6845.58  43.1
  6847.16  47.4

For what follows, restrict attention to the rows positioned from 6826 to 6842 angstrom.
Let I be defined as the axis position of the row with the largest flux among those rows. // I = 6839.28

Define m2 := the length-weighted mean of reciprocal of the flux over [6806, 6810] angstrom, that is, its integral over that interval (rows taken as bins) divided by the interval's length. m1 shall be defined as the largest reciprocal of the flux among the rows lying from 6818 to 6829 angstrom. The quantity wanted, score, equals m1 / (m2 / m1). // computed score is 0.0303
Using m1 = 0.0251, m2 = 0.0209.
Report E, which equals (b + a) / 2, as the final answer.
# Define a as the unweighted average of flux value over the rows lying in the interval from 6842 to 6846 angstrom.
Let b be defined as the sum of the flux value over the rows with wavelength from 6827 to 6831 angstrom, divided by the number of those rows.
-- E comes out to 45.2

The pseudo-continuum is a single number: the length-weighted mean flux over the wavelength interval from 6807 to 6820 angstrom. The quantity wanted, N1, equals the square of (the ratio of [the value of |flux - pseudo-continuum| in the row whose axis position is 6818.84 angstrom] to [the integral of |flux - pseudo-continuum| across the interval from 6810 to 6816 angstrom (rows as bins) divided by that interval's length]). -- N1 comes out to 5.0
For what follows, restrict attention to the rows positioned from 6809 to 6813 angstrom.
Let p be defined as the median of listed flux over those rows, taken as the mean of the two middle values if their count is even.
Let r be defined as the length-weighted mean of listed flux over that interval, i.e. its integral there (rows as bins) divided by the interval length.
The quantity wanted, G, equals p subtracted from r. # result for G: 0.9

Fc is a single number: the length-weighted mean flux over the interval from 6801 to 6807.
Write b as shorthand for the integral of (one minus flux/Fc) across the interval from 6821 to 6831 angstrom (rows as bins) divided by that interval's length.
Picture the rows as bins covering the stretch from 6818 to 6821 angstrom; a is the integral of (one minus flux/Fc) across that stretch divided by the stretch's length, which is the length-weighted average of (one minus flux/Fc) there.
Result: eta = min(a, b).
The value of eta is -0.055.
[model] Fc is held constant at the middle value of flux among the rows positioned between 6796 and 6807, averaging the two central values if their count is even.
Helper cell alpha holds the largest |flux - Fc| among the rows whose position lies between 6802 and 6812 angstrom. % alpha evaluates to 3.6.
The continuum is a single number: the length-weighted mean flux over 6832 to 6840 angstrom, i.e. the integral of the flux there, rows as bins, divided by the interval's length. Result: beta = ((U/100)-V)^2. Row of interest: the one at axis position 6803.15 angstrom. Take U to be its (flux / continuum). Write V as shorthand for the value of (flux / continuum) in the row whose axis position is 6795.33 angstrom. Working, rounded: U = 1.01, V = 1.077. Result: 1.14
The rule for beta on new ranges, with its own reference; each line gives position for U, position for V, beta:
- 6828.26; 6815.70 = 0.95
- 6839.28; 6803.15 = 1.01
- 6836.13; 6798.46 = 1.05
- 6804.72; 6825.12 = 1.19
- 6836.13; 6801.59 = 0.87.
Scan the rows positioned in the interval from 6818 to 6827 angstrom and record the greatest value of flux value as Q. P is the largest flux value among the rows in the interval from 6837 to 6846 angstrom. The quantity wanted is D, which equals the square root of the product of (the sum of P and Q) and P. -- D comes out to 73.6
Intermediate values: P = 52.3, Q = 51.2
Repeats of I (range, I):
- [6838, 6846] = 6839.28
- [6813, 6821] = 6818.84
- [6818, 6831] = 6826.69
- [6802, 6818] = 6809.42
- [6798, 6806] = 6804.72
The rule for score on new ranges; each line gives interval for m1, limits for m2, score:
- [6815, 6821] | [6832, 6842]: 0.0225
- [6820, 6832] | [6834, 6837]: 0.0276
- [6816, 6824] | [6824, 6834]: 0.0301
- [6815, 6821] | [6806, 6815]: 0.0231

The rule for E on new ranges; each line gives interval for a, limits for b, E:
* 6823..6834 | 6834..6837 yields 45.5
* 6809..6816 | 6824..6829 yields 48.9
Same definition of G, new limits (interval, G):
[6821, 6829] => -2.2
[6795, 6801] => 0.6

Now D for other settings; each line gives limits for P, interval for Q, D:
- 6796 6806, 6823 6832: 75.6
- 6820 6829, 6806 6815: 72.1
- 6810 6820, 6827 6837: 70.6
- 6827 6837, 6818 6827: 71.0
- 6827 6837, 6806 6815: 70.7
